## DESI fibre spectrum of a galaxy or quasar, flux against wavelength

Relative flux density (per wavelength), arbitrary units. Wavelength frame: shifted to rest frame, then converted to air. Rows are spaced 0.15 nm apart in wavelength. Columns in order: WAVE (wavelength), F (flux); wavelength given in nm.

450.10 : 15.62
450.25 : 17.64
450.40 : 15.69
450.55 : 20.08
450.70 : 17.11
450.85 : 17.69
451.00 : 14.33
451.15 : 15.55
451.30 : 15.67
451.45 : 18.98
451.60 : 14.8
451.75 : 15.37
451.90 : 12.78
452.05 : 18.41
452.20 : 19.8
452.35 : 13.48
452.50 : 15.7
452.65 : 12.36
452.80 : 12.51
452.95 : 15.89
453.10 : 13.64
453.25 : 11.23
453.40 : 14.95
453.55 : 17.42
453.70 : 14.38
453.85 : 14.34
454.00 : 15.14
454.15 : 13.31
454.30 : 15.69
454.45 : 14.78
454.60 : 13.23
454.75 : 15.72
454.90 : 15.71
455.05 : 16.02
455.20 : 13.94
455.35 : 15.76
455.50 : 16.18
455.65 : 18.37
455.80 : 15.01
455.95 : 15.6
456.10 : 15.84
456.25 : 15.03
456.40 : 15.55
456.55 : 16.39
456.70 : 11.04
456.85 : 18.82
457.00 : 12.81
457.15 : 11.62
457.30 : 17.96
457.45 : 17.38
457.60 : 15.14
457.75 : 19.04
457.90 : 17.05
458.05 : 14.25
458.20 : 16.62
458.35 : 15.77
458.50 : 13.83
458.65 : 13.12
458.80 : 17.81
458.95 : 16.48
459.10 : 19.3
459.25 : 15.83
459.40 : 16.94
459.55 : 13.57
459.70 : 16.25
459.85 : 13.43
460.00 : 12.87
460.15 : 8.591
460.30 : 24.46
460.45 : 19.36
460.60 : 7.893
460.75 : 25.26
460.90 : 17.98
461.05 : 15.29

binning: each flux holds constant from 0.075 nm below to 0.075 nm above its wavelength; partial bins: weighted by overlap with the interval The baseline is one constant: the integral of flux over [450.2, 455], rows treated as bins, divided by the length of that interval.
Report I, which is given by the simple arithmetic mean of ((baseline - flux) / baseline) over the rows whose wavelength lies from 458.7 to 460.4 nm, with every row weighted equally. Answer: -0.04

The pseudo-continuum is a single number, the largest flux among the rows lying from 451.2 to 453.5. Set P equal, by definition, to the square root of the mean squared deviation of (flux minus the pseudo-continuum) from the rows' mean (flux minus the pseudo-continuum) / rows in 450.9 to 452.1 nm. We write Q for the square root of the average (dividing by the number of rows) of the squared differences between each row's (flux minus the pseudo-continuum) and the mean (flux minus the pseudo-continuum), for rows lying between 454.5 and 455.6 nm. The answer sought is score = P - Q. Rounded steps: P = 1.9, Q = 1.1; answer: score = 0.85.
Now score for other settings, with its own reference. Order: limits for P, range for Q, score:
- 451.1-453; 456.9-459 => 0.18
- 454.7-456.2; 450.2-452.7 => -1.22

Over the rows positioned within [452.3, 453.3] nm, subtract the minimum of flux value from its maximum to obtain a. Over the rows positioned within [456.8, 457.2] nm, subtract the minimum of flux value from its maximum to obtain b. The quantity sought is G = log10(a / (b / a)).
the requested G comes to 0.5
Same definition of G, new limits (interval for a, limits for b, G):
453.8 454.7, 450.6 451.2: 0.3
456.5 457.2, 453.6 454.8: 1.4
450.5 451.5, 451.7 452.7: 0.6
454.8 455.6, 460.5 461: -0.5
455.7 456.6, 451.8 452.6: -0.6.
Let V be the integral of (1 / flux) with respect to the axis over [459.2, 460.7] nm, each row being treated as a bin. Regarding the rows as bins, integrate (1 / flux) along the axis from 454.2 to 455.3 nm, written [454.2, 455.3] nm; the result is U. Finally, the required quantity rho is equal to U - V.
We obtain -0.037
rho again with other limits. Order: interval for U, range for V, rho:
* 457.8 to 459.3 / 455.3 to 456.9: -0.009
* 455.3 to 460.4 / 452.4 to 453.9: 0.229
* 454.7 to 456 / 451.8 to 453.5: -0.037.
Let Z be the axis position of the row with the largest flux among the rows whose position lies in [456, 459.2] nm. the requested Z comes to 459.10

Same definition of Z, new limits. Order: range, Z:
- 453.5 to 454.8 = 453.55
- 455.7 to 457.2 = 456.85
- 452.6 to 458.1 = 457.75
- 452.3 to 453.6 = 453.55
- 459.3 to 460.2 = 459.40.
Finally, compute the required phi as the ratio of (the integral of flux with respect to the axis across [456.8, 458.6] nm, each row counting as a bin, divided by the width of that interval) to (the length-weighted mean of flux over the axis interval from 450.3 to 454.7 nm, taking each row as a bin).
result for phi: 1.03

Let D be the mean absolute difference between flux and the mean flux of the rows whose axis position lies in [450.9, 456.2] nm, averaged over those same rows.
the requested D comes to 1.4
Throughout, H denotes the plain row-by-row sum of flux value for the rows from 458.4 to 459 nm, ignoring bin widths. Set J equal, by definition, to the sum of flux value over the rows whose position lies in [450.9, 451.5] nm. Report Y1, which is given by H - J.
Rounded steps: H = 61.2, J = 65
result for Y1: -3.3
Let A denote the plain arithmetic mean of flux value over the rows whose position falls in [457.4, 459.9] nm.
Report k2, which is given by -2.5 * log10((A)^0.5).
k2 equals -1.505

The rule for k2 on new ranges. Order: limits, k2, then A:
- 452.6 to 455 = -1.448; 14.4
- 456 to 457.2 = -1.457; 14.6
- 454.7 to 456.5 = -1.496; 15.7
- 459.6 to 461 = -1.513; 16.2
